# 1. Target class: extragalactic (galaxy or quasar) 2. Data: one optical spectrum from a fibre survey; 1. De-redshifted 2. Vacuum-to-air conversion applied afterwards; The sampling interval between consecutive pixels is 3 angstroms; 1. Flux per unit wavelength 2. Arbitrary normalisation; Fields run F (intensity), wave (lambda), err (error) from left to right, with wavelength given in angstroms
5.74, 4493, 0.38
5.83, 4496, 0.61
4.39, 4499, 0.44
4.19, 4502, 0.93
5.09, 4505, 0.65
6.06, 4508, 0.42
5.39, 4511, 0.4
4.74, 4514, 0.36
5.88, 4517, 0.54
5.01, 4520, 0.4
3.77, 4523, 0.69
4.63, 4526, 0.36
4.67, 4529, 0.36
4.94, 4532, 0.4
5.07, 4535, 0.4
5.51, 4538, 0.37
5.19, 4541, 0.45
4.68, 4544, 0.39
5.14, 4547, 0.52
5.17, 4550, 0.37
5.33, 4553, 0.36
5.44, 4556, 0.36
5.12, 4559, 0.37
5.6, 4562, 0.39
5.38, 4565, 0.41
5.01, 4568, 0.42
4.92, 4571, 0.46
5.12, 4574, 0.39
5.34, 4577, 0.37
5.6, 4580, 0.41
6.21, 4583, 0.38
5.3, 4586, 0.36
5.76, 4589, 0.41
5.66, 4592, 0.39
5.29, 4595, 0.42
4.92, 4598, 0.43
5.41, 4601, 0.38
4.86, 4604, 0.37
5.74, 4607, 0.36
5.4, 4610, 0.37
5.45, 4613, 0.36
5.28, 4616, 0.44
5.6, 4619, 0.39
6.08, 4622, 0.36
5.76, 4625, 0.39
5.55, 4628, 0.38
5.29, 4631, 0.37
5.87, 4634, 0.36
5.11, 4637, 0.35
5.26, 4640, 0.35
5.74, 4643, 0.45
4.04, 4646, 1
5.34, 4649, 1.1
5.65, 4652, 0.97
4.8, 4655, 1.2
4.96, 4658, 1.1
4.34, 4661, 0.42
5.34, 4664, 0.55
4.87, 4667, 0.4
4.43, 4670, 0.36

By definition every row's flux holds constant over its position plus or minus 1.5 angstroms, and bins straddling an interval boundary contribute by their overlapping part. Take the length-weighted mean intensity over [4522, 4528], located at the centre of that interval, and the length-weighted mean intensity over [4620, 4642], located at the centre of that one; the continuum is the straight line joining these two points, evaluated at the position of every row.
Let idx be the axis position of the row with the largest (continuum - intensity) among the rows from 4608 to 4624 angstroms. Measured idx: 4616 angstroms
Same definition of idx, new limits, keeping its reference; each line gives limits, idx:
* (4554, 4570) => 4568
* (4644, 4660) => 4646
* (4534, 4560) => 4544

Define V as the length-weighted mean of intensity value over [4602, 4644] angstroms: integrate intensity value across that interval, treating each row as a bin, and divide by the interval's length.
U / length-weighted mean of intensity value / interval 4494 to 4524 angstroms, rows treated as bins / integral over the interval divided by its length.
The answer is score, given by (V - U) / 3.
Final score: 0.14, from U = 5.07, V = 5.50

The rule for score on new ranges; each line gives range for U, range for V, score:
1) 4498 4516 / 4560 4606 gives 0.11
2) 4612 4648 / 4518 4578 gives -0.12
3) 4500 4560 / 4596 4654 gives 0.11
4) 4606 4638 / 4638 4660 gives -0.16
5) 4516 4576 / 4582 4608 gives 0.12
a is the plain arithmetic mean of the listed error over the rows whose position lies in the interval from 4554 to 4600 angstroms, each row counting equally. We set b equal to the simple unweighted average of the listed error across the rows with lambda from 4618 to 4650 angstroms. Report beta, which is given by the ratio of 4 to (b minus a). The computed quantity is 39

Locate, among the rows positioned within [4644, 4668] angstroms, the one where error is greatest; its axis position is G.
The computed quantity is 4655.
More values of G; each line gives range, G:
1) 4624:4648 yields 4646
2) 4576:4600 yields 4598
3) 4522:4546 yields 4523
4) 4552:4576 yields 4571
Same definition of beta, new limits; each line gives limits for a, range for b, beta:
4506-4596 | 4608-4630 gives -150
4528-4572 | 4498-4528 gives 34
